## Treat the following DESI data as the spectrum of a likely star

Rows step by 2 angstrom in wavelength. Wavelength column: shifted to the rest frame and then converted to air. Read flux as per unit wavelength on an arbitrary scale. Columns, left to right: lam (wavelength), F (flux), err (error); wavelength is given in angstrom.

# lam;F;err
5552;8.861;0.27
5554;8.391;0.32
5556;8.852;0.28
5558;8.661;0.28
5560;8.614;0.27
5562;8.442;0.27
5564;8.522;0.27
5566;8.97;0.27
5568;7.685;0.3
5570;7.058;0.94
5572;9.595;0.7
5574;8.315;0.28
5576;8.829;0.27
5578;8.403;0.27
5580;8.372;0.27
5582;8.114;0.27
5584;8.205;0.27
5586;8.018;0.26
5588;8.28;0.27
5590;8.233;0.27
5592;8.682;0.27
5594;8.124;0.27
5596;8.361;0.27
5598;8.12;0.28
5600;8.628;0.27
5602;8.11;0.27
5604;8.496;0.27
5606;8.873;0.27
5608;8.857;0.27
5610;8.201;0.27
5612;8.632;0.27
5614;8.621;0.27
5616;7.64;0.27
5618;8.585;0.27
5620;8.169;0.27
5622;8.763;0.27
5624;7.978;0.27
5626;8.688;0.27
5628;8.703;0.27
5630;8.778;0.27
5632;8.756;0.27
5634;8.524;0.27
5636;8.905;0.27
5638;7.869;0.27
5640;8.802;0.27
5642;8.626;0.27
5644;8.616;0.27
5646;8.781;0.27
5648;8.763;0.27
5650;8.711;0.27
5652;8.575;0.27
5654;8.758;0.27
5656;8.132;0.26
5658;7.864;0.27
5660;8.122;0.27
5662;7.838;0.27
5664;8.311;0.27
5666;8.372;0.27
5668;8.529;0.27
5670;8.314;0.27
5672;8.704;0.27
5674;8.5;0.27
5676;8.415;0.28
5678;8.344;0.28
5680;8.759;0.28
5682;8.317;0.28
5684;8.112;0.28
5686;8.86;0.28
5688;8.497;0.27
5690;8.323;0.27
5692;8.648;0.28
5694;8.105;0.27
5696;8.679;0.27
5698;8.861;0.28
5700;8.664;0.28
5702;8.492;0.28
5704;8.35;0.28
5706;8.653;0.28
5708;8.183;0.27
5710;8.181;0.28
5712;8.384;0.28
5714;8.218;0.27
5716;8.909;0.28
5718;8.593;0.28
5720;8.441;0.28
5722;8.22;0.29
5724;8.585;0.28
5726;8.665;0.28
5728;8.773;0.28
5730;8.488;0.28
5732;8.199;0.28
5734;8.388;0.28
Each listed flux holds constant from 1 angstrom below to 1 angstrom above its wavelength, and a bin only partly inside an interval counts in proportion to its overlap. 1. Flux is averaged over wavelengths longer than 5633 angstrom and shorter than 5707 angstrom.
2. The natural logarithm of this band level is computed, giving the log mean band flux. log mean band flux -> 2.14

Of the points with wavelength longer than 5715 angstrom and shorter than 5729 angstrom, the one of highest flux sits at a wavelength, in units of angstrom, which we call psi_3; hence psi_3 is 5716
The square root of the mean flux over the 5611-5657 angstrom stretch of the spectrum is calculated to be 2.92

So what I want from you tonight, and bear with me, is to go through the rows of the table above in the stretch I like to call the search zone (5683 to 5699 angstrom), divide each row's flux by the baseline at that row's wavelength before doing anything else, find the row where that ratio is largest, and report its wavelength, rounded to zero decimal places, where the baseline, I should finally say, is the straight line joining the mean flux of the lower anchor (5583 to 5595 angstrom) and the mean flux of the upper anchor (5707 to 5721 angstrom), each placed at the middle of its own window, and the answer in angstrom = 5686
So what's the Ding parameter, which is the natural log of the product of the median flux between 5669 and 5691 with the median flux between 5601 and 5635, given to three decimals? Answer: 4.284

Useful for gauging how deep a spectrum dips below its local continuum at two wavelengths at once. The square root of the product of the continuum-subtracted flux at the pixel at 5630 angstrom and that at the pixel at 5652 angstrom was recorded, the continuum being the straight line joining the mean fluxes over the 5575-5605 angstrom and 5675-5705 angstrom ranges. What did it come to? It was 0.23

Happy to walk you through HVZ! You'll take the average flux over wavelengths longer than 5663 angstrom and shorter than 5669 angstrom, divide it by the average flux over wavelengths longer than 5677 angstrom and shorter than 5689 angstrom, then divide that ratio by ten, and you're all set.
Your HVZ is 0.099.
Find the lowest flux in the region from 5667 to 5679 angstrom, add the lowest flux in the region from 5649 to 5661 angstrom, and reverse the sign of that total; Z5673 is -16.2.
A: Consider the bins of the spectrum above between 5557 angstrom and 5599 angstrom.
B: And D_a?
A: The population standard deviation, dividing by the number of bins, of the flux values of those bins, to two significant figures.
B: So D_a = 0.48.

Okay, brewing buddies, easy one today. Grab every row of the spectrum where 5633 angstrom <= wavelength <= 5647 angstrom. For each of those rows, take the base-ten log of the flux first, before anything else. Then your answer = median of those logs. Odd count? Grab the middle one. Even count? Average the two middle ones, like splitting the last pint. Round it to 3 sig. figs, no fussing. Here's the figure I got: 0.936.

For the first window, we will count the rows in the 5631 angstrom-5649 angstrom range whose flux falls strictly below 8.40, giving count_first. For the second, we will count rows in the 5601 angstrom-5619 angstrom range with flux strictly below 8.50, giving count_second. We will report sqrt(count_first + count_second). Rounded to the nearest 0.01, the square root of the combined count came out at 2.24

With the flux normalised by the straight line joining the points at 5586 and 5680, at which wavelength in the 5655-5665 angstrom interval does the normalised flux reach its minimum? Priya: 5662 angstrom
